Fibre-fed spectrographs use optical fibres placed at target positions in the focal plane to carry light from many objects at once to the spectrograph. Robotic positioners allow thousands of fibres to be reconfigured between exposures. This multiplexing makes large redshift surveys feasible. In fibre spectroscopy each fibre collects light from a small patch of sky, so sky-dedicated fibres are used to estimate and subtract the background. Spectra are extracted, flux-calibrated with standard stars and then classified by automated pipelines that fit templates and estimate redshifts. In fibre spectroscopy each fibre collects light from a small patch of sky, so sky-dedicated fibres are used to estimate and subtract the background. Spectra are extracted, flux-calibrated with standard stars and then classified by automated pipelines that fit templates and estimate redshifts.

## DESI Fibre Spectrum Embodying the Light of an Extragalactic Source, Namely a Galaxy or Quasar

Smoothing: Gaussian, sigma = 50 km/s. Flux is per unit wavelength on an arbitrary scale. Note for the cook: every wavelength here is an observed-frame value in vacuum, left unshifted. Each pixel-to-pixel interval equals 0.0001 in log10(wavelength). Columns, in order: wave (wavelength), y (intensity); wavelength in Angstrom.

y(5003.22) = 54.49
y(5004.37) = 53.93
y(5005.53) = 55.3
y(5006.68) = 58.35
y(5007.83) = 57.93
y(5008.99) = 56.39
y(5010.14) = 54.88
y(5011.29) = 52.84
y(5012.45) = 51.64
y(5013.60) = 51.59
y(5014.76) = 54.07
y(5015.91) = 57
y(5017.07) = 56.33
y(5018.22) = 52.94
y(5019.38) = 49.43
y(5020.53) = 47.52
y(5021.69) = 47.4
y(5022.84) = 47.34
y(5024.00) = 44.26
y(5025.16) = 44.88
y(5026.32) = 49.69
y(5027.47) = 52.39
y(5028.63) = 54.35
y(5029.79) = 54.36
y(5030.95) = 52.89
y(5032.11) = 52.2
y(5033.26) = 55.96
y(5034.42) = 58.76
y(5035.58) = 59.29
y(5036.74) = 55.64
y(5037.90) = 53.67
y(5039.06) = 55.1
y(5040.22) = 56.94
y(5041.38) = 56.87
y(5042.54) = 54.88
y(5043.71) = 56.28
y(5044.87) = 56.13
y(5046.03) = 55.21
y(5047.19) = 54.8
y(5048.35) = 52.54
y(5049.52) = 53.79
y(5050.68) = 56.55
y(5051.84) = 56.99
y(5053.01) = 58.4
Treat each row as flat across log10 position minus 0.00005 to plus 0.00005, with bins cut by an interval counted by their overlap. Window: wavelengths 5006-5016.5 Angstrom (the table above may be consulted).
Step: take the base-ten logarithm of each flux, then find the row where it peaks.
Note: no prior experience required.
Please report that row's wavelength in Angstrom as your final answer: 5006.68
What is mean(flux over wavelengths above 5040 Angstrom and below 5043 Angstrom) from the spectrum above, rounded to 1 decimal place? 56.2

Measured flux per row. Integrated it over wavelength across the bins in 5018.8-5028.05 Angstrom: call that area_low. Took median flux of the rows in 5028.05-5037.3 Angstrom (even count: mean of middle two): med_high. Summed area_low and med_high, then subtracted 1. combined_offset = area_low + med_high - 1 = 497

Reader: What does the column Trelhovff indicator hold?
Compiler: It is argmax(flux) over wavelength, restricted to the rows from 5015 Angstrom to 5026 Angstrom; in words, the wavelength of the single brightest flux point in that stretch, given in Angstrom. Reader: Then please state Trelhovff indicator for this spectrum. 5015.91 Angstrom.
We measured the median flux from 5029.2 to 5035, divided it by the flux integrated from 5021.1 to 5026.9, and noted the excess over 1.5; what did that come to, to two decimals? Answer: -1.30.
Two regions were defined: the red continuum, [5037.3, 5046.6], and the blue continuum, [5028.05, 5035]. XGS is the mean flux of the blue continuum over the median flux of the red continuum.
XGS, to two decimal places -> 0.98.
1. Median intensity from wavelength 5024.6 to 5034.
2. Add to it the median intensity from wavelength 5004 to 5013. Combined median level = 108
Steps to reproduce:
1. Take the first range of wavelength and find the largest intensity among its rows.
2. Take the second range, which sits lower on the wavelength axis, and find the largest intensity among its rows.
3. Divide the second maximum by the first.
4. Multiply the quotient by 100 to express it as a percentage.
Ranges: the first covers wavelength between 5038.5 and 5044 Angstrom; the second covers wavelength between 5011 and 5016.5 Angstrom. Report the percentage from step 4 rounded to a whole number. 100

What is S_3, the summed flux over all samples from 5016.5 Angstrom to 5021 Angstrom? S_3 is 206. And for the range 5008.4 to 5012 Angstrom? 164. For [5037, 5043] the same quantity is 277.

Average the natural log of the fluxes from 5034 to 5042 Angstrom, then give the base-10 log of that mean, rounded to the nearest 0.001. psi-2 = 0.606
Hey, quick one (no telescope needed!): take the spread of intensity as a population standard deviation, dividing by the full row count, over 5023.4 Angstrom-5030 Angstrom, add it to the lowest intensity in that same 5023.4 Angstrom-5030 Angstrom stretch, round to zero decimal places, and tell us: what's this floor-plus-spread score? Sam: 48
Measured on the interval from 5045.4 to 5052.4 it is 54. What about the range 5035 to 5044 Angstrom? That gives 55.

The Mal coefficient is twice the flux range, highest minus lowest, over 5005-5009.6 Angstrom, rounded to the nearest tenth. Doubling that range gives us 6.1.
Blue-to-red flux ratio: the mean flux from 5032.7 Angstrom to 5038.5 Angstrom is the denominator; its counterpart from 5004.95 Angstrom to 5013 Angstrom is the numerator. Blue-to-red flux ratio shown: 0.98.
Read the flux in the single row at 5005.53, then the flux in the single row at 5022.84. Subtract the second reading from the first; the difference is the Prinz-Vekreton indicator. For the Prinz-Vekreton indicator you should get 8.0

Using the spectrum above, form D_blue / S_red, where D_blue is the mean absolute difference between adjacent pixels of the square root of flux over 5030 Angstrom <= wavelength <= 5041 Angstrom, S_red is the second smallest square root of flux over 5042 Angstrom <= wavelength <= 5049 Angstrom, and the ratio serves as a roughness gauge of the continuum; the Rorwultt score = 0.019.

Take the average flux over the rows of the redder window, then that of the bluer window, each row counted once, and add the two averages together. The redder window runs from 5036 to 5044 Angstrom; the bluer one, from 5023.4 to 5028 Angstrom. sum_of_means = 103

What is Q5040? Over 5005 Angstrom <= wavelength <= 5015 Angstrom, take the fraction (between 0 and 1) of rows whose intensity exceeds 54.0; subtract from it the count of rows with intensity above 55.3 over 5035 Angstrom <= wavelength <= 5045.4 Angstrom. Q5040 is -5.3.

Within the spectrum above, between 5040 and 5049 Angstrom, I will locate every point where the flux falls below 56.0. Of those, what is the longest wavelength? 5048.35 Angstrom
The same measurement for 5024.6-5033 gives 5032.11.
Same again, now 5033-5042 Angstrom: 5039.06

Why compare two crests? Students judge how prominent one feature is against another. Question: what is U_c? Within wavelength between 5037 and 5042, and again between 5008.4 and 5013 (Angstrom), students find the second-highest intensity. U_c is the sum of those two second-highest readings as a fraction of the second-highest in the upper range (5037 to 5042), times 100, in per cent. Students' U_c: 197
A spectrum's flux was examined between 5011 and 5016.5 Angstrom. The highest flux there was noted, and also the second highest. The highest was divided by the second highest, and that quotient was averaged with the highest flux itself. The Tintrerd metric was 29.0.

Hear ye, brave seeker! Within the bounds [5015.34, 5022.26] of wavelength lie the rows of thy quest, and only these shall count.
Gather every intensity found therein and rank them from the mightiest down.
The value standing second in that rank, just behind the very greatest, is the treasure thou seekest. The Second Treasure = 56.33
